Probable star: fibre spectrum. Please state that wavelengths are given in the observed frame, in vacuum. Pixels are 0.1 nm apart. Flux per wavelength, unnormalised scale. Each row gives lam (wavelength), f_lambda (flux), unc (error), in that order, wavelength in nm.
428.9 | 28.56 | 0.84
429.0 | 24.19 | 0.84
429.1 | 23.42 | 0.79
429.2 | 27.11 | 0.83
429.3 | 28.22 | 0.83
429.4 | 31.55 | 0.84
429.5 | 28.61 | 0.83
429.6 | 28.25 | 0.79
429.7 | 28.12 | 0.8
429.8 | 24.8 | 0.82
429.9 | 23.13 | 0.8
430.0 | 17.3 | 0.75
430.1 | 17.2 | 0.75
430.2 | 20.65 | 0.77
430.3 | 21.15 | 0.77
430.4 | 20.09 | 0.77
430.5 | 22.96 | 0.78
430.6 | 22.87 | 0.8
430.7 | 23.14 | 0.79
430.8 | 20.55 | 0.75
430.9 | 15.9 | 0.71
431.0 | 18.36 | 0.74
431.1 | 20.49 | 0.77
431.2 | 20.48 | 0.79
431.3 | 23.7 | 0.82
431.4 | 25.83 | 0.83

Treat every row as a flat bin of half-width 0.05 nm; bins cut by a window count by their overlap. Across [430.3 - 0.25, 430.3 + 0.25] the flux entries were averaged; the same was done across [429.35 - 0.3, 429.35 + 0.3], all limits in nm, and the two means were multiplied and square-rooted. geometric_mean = 23.8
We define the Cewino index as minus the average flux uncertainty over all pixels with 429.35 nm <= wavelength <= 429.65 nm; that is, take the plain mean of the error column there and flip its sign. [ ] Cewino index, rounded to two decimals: -0.82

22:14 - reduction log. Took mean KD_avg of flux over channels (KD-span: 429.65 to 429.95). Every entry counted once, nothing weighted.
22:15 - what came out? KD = 25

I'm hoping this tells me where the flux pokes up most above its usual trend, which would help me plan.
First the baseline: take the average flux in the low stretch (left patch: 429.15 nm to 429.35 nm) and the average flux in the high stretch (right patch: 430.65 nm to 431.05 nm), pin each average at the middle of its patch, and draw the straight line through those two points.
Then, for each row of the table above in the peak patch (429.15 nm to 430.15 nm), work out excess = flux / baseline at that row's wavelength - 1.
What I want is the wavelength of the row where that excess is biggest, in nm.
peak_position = 429.4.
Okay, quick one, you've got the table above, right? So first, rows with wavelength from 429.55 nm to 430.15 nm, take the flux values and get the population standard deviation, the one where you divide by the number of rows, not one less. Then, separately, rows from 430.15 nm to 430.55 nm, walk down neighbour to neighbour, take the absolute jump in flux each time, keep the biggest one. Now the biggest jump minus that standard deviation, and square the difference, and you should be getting 3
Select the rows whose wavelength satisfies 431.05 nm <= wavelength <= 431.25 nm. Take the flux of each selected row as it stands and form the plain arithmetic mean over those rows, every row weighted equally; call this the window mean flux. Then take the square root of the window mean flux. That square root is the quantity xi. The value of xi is 4.53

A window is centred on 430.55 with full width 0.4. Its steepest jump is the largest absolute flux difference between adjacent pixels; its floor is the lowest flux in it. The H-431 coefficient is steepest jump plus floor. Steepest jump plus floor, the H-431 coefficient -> 23.0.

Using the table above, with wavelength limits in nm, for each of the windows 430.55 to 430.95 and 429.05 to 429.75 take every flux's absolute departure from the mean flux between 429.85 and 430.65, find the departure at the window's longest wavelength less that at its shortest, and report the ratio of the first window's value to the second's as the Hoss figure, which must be 0.5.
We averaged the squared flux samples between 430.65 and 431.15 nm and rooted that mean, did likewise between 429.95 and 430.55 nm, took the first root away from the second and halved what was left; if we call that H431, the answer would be 0.1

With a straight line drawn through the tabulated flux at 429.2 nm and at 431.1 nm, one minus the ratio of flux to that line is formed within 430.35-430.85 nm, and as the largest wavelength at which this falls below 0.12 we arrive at 430.8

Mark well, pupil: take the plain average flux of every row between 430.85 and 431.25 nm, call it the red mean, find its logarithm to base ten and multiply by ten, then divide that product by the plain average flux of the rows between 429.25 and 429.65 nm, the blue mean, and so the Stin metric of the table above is 0.44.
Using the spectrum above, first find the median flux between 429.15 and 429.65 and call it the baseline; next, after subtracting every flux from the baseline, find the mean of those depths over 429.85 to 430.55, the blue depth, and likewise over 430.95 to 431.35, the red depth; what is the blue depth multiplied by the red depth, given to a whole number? 59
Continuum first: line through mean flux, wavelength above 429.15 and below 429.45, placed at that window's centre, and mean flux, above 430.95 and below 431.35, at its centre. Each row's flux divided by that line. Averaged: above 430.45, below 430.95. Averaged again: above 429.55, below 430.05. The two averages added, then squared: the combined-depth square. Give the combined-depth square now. 3.35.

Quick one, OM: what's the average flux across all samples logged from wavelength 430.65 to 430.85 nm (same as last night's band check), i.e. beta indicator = 22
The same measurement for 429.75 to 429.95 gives 24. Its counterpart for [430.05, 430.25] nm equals 19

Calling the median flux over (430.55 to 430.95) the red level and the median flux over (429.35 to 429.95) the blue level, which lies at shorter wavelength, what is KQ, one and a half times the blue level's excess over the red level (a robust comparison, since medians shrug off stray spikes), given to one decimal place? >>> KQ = 9.7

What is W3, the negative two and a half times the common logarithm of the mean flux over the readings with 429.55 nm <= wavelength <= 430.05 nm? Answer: -3.46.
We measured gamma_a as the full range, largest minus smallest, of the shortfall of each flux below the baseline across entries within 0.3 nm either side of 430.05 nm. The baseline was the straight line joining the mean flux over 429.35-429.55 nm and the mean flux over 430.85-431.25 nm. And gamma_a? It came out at 6.1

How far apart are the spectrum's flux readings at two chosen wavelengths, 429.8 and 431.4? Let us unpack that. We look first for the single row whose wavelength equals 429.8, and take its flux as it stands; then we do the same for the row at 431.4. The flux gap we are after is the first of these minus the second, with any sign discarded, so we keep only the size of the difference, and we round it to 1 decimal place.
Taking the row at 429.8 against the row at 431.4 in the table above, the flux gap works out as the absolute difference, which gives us 1.0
